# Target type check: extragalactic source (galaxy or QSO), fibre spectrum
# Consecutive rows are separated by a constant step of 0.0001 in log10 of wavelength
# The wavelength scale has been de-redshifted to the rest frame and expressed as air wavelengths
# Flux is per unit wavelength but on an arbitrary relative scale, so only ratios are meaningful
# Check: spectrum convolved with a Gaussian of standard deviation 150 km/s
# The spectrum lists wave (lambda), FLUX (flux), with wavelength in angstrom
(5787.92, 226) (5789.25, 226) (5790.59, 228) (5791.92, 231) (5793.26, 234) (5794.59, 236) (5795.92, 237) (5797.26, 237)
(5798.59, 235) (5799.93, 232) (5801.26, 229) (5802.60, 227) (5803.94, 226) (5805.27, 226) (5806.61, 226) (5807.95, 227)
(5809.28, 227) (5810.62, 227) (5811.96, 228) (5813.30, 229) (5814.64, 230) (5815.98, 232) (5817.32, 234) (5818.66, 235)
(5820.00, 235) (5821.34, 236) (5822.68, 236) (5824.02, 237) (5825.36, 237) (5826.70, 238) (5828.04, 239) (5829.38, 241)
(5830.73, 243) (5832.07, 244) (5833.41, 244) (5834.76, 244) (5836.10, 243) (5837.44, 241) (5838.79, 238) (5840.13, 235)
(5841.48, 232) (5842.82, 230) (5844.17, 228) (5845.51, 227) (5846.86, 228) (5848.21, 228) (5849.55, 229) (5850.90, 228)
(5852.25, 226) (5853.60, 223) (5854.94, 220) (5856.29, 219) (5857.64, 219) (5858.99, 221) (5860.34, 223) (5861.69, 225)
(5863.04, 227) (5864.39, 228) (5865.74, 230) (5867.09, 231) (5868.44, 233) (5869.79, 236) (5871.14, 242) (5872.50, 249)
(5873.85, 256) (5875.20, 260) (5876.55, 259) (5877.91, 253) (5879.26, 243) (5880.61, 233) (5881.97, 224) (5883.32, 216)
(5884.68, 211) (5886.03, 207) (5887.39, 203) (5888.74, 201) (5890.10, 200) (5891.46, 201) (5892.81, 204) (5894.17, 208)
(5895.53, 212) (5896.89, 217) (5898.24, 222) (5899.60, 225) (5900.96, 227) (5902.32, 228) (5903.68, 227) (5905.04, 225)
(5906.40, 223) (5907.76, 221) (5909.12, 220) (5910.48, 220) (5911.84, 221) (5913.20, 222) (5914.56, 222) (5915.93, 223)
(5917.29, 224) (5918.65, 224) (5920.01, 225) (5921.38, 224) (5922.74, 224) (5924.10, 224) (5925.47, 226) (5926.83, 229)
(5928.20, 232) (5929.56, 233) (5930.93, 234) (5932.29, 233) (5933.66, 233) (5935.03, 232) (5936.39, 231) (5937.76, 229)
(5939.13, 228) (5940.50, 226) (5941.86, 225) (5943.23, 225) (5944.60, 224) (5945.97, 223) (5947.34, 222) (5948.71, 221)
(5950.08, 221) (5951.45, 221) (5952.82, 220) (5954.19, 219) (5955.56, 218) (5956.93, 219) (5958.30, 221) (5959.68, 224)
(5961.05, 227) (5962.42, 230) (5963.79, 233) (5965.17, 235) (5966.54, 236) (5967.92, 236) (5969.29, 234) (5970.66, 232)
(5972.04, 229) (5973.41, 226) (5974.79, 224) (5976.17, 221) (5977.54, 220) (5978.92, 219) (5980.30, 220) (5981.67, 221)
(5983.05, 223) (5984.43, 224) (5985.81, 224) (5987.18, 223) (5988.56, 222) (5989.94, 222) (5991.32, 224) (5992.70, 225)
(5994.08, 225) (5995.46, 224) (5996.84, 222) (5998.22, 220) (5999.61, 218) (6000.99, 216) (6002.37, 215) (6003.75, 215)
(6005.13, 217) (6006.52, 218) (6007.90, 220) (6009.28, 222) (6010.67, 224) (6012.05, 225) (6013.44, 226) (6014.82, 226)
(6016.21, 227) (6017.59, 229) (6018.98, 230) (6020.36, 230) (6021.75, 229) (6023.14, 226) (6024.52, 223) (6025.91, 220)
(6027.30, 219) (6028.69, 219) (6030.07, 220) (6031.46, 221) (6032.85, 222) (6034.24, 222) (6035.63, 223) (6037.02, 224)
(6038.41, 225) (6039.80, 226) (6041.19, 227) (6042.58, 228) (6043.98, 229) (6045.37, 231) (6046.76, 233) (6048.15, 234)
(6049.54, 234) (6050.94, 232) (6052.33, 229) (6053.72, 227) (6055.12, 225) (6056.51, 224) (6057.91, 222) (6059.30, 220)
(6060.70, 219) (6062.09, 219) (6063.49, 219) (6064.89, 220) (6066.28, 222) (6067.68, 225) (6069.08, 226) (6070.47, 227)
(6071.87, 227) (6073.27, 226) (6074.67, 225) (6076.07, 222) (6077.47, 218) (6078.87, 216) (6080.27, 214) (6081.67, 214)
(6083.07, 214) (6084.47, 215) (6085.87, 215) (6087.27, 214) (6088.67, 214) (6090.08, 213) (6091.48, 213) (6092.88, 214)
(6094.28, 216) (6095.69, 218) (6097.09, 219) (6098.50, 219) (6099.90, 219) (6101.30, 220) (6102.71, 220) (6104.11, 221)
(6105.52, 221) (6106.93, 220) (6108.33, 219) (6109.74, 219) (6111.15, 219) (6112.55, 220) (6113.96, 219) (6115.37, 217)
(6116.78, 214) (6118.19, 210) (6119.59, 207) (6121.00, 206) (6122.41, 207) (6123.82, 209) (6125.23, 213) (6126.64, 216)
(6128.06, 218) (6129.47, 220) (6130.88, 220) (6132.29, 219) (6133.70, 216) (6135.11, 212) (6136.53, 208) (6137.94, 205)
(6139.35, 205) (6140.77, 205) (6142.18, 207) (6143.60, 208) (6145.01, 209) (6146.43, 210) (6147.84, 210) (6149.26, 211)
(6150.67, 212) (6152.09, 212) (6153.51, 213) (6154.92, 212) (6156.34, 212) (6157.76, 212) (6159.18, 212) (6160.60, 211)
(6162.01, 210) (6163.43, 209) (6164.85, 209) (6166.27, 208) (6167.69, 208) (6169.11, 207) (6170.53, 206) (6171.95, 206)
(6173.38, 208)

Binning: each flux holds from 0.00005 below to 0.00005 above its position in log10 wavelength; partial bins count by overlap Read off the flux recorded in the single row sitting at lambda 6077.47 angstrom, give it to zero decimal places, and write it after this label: 218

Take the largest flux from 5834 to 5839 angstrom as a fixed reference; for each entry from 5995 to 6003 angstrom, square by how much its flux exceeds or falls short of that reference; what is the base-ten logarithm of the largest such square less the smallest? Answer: 2.6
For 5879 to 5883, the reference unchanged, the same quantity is 2.6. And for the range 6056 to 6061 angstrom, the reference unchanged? 2.4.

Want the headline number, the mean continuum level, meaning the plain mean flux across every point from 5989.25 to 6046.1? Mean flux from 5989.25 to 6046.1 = 223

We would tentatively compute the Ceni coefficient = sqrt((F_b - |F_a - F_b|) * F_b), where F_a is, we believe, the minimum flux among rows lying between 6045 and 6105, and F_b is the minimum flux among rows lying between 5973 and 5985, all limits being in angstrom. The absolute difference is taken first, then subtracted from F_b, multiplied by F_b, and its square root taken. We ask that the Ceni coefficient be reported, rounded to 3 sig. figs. 216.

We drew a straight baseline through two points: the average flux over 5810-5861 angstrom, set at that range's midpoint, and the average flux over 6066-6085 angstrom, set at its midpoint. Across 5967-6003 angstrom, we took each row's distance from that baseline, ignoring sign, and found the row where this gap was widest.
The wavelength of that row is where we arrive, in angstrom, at 5967.92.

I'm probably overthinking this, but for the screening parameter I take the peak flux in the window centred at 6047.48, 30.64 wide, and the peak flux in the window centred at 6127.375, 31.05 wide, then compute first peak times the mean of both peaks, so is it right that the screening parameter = 53118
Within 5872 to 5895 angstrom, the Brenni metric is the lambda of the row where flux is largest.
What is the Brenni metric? 5875.20 angstrom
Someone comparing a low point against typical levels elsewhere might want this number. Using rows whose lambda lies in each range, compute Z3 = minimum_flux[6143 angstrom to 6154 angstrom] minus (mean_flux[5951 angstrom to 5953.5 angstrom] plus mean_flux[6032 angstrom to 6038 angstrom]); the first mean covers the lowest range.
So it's -235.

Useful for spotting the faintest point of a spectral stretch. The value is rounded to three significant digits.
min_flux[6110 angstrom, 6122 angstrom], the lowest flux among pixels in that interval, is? 206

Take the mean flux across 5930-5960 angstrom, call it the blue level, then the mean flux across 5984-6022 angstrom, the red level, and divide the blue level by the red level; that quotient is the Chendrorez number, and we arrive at 1.009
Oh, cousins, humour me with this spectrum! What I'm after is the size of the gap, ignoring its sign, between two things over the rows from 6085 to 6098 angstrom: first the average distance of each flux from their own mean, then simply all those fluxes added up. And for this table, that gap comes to 1934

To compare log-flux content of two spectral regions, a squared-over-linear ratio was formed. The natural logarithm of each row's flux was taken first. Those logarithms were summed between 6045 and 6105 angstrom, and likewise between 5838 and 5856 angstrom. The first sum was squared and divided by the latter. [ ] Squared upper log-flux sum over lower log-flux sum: 763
